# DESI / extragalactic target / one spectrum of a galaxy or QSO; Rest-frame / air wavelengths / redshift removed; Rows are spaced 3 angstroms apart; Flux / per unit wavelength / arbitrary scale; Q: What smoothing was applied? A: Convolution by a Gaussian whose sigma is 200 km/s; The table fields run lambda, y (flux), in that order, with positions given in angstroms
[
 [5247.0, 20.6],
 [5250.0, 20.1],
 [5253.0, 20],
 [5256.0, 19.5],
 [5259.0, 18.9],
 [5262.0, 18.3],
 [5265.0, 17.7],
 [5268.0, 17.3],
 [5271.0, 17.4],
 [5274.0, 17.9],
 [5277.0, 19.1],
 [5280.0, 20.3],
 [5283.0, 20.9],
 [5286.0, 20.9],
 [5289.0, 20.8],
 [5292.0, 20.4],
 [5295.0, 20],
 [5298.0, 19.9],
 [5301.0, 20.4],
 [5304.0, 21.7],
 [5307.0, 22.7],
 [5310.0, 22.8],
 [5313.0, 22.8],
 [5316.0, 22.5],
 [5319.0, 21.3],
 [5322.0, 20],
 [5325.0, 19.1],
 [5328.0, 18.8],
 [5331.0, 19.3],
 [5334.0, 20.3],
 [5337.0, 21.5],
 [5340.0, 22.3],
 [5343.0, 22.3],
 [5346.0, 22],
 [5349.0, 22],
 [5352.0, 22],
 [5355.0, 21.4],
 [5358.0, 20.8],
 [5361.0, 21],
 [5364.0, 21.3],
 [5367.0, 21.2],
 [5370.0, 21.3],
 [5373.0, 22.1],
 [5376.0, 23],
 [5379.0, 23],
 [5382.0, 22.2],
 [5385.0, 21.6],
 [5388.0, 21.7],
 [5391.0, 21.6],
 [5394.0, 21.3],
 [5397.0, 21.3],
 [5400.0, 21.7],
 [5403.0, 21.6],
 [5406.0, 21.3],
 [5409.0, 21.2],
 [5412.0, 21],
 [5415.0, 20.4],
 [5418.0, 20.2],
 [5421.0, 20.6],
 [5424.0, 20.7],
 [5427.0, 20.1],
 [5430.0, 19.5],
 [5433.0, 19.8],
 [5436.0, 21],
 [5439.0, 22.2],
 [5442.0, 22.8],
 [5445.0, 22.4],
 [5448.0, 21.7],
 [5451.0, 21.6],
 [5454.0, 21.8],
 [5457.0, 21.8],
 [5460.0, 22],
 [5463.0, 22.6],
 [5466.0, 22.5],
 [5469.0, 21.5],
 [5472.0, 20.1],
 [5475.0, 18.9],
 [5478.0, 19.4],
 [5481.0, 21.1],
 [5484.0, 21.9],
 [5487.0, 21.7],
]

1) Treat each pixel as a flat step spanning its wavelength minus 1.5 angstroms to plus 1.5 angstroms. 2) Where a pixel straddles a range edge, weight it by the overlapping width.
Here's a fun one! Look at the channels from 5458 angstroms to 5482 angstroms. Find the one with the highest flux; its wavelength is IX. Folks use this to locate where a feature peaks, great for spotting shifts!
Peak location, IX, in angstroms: 5463.0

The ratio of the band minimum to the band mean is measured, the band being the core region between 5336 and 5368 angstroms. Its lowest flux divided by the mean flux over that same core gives 0.962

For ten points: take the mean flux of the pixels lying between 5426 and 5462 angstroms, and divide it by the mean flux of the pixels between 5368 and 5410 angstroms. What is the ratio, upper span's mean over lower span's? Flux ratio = 0.98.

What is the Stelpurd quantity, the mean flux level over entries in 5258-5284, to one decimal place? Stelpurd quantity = 18.6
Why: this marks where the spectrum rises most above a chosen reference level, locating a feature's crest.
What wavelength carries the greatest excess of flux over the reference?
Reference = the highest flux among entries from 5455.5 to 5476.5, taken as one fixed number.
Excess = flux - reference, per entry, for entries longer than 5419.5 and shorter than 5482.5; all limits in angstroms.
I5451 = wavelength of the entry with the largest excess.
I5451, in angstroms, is 5442.0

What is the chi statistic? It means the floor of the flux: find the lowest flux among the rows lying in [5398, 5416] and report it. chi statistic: 20.4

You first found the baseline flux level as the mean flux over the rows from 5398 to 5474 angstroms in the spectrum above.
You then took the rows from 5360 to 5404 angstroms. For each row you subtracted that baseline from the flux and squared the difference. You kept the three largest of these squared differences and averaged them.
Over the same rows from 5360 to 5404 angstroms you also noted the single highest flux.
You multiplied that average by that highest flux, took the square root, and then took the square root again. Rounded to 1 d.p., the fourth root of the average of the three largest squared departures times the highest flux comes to 2.7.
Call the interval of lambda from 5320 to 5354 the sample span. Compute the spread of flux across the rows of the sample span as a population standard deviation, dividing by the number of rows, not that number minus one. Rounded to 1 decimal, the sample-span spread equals 1.3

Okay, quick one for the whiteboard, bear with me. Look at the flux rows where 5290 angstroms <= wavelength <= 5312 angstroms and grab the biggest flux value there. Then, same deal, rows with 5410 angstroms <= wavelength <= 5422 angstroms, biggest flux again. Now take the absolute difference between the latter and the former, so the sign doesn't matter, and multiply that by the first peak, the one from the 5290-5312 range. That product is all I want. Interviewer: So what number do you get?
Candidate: 41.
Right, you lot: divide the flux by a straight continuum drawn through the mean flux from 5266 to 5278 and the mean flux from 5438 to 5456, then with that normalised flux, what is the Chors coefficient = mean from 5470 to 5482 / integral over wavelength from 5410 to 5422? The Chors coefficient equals 0.0755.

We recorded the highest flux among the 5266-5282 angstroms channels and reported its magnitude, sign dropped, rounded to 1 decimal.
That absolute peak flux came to 20.3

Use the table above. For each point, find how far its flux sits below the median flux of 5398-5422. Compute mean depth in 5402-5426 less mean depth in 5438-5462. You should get 1.2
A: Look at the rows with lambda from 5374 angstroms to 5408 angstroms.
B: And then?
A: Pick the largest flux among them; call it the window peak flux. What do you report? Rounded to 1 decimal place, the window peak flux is 23.0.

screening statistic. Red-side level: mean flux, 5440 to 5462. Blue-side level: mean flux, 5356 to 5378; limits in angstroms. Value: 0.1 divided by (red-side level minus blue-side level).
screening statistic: 0.21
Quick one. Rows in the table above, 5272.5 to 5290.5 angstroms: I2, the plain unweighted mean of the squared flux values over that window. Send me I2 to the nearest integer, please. 401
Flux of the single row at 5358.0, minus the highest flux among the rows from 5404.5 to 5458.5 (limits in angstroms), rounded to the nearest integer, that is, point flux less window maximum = -2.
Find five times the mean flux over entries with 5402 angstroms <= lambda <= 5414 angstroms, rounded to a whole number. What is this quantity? 106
